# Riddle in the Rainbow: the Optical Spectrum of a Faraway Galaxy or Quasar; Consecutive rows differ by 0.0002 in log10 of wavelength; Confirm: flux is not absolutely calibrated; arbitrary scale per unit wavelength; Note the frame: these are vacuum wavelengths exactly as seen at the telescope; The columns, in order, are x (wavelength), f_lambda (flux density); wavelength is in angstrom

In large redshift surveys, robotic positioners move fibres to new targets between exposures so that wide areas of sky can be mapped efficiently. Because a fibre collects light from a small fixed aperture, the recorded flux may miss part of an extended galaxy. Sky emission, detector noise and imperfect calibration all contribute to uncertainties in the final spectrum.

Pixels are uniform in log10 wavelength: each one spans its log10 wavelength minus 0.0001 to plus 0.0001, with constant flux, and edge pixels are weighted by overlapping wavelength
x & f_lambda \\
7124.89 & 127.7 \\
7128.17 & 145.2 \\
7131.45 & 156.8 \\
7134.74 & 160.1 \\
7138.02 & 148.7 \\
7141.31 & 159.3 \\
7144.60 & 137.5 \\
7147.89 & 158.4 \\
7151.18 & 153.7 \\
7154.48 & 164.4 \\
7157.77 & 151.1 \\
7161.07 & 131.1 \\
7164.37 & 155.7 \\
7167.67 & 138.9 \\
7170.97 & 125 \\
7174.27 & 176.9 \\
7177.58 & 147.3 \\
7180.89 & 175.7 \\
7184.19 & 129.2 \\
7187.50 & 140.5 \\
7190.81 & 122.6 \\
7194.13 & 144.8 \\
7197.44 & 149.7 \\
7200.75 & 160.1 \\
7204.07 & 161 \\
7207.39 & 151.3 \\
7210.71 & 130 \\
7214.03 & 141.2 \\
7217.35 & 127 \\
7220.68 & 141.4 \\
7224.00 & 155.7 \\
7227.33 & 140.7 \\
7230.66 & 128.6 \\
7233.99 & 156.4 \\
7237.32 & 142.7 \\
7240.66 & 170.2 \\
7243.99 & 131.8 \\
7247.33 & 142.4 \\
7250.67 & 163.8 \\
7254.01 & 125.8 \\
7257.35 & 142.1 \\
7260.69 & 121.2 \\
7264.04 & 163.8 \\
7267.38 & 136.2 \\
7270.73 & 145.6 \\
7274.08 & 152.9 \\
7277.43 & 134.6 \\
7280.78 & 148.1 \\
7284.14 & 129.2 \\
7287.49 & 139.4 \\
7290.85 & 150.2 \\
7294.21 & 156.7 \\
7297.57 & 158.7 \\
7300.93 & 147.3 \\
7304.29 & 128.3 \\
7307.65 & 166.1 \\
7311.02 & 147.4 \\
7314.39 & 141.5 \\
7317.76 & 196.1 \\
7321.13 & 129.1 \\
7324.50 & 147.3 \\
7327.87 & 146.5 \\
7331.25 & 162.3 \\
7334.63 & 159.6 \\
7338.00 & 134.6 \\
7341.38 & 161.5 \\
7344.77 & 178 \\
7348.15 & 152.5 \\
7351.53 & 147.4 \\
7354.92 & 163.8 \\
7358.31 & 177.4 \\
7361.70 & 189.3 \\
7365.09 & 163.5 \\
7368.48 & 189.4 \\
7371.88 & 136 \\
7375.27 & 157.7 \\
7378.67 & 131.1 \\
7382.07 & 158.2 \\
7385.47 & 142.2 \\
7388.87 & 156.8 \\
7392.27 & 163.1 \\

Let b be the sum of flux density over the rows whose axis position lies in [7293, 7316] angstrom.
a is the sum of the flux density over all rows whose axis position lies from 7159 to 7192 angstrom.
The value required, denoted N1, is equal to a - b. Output 397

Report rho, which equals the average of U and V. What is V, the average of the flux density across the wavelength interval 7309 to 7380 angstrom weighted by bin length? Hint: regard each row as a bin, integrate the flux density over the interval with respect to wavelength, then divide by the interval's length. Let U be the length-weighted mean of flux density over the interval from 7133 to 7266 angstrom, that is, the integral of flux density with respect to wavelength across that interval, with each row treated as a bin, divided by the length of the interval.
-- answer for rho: 152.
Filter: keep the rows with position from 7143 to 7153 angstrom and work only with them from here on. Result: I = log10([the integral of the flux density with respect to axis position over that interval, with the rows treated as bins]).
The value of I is 3.18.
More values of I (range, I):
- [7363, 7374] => 3.26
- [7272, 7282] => 3.16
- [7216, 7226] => 3.15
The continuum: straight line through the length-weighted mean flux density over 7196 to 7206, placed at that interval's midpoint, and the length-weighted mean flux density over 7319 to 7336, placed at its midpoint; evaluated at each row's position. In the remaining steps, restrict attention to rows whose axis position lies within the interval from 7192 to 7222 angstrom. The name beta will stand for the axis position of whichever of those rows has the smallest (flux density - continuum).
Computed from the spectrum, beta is 7217.35 angstrom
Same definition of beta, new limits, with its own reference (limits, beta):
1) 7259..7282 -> 7260.69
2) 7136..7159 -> 7144.60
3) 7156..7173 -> 7170.97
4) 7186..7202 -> 7190.81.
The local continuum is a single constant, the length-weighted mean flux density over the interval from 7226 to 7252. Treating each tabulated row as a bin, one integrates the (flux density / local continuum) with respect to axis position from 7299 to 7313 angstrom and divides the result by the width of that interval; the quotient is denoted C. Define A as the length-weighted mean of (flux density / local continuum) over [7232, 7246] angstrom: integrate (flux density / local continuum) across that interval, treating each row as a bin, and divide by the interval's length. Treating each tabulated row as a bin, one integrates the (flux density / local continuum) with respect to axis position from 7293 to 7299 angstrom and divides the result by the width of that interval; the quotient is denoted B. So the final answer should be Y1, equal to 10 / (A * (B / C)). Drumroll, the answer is 9.2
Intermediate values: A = 1.02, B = 1.07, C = 1.00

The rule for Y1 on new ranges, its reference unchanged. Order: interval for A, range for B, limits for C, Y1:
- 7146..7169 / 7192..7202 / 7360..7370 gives 11.8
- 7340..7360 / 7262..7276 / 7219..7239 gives 8.7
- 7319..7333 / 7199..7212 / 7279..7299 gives 9.6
